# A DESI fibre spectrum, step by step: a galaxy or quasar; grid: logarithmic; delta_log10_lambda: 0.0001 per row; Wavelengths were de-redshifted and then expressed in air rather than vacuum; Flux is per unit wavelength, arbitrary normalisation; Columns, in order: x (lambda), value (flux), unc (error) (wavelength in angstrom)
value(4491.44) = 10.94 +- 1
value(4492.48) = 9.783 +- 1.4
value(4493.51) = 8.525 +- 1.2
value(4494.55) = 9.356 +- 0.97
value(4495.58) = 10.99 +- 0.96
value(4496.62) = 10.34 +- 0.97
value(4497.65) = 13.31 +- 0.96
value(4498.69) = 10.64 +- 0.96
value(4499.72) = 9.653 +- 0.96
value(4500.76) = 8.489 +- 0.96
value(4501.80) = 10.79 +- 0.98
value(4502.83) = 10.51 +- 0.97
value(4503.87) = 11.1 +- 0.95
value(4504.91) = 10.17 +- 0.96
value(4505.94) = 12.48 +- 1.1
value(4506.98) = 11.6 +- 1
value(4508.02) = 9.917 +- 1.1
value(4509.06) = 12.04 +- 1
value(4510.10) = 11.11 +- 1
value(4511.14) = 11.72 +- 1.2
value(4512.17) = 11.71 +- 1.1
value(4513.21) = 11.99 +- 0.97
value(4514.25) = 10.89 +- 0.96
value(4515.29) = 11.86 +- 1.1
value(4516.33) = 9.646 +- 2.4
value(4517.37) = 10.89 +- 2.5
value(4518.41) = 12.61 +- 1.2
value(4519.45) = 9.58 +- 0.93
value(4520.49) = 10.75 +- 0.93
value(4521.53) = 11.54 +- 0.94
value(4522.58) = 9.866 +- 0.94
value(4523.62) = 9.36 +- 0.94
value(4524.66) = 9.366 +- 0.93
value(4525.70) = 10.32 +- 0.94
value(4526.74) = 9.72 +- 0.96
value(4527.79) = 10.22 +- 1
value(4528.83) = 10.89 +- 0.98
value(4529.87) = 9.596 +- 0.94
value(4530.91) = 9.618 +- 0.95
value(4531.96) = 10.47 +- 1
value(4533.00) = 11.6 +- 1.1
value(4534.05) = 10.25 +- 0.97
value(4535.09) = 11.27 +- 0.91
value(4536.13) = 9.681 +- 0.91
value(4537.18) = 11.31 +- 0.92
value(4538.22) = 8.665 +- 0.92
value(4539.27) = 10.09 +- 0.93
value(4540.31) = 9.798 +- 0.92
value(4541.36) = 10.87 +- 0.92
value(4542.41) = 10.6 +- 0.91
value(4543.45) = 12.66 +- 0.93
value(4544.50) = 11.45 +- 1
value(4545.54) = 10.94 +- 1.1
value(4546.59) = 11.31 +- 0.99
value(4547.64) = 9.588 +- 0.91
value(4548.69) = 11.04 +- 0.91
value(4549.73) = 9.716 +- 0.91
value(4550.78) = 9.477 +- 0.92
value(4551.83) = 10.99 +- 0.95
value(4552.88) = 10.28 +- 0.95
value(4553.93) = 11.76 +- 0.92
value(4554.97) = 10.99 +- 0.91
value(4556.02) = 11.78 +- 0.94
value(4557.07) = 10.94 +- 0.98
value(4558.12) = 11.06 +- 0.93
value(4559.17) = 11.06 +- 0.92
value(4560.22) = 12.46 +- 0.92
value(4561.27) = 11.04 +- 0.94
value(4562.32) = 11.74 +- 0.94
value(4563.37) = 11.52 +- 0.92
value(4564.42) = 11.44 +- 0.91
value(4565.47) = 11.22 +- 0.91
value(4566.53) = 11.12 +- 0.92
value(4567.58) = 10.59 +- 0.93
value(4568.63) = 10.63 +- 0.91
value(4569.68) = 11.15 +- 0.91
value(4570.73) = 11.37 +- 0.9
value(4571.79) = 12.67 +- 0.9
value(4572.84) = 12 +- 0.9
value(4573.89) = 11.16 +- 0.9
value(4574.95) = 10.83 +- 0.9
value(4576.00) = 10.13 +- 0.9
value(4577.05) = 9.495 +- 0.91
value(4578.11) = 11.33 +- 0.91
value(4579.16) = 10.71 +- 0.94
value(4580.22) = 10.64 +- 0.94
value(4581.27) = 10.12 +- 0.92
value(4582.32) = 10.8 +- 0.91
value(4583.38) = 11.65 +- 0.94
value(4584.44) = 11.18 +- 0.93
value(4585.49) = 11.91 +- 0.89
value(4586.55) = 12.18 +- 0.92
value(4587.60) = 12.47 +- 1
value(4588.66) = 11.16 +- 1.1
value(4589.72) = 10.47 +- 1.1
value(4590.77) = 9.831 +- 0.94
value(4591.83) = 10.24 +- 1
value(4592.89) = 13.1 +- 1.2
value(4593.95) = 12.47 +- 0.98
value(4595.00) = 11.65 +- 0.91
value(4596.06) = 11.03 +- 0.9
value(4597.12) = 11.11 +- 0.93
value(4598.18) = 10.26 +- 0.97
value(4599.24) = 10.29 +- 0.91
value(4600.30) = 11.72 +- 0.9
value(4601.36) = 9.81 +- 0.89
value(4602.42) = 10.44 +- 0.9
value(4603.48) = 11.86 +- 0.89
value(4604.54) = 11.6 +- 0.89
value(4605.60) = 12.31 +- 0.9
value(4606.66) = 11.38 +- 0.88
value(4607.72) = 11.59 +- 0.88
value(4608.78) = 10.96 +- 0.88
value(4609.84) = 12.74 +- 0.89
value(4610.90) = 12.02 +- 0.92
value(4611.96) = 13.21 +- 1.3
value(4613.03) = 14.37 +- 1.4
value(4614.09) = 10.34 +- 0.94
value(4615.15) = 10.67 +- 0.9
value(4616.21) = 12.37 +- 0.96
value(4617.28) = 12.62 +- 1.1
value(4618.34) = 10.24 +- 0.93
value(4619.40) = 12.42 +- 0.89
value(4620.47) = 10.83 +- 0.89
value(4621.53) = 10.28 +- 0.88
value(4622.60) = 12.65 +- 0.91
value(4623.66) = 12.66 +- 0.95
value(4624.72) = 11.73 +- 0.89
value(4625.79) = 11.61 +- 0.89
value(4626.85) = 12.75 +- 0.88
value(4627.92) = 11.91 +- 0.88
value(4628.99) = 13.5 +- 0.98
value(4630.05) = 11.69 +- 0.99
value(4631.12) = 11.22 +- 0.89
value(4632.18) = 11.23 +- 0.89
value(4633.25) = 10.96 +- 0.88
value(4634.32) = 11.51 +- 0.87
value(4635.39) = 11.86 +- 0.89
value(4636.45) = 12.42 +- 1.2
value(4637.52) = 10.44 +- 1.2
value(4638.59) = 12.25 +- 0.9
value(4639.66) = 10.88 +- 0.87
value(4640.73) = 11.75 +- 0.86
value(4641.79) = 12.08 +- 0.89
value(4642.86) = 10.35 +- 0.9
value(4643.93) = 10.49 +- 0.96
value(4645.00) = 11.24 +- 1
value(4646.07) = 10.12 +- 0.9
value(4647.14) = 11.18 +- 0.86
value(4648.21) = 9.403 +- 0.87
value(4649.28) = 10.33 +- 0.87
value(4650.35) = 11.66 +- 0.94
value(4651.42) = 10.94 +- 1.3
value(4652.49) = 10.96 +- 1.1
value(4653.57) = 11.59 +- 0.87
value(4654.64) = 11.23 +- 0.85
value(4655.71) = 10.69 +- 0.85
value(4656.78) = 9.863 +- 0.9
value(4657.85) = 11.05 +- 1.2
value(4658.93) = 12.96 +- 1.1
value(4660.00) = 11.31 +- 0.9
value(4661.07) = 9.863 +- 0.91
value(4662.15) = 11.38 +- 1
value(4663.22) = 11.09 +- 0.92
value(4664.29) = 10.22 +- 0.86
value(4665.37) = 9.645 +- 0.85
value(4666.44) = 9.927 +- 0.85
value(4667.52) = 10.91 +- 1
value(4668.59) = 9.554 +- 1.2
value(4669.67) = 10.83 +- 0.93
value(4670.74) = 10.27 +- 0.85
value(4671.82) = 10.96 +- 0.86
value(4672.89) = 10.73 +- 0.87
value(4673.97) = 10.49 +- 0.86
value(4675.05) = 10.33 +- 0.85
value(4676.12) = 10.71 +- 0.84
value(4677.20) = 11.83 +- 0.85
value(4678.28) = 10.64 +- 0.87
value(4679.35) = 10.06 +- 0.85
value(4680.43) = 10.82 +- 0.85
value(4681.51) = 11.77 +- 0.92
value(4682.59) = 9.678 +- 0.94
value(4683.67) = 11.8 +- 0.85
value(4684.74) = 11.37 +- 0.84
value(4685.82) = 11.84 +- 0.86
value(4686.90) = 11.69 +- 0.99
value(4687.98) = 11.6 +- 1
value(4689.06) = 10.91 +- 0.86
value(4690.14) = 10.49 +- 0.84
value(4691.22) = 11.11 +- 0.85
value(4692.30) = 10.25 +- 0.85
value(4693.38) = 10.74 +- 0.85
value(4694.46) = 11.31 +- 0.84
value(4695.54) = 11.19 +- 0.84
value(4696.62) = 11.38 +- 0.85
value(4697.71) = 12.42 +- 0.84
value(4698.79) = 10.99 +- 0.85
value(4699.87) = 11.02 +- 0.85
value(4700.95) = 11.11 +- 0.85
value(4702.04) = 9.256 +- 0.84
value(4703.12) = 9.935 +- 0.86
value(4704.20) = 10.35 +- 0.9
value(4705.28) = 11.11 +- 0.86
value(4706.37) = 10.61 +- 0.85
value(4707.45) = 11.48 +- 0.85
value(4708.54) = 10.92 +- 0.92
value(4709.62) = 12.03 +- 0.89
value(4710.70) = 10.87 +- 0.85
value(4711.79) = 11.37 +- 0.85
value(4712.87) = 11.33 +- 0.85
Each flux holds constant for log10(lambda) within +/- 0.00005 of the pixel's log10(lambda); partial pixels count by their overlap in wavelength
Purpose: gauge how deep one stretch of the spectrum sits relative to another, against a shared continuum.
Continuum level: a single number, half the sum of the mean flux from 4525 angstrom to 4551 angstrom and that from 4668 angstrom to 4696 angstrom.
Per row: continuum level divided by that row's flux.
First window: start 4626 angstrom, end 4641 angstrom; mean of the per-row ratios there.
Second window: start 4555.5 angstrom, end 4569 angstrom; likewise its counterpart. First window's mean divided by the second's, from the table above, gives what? 0.96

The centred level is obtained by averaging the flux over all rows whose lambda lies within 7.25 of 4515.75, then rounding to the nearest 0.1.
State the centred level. 11.2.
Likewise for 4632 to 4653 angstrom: 11.1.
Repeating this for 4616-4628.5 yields 11.8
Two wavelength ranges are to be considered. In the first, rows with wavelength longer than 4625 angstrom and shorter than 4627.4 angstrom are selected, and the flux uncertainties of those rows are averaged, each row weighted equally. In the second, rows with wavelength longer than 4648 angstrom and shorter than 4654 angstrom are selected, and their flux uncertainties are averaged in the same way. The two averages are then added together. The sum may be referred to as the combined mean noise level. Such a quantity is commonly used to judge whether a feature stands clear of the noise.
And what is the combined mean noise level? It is 1.88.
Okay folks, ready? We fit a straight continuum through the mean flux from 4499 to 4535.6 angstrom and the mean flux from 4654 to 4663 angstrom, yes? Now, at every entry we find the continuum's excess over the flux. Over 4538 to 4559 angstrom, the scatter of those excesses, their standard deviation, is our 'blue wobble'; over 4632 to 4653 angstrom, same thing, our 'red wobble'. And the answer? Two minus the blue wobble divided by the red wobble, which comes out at 0.81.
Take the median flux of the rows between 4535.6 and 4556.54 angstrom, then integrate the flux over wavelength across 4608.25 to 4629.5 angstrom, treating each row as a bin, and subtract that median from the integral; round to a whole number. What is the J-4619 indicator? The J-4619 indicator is 244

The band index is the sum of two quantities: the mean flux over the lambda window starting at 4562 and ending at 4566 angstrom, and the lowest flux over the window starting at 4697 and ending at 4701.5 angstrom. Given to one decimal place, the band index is 22.5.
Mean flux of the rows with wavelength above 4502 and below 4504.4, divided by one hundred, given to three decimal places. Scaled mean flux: 0.108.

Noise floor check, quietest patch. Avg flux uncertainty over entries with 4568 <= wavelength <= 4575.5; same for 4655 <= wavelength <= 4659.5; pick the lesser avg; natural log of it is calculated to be -0.102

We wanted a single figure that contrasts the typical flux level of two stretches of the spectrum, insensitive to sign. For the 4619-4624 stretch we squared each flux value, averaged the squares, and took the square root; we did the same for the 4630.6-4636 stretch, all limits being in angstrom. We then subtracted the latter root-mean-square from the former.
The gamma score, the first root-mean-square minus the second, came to 0.5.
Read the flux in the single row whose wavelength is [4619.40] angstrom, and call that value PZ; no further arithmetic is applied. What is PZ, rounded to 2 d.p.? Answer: 12.42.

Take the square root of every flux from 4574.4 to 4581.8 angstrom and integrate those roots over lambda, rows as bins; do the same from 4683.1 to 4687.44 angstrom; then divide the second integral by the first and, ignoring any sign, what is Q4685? 0.62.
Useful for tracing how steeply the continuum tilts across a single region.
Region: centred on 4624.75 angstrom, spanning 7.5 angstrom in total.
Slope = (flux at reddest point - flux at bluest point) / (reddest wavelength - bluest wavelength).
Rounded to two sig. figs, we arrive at 0.26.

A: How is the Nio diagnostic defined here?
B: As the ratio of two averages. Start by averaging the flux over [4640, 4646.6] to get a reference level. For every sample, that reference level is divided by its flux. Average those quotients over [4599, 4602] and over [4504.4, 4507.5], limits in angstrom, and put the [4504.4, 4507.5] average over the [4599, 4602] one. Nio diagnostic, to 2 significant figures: 0.93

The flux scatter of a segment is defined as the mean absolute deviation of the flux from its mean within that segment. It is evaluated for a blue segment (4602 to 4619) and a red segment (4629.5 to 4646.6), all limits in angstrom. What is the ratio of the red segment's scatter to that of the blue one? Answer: 0.64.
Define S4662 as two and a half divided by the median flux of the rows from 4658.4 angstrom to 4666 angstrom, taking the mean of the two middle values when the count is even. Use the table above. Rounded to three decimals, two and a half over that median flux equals 0.225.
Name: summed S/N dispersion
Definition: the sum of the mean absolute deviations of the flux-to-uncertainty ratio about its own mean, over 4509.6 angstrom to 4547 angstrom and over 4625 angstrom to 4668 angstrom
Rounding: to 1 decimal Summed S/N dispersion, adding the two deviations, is 2.1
